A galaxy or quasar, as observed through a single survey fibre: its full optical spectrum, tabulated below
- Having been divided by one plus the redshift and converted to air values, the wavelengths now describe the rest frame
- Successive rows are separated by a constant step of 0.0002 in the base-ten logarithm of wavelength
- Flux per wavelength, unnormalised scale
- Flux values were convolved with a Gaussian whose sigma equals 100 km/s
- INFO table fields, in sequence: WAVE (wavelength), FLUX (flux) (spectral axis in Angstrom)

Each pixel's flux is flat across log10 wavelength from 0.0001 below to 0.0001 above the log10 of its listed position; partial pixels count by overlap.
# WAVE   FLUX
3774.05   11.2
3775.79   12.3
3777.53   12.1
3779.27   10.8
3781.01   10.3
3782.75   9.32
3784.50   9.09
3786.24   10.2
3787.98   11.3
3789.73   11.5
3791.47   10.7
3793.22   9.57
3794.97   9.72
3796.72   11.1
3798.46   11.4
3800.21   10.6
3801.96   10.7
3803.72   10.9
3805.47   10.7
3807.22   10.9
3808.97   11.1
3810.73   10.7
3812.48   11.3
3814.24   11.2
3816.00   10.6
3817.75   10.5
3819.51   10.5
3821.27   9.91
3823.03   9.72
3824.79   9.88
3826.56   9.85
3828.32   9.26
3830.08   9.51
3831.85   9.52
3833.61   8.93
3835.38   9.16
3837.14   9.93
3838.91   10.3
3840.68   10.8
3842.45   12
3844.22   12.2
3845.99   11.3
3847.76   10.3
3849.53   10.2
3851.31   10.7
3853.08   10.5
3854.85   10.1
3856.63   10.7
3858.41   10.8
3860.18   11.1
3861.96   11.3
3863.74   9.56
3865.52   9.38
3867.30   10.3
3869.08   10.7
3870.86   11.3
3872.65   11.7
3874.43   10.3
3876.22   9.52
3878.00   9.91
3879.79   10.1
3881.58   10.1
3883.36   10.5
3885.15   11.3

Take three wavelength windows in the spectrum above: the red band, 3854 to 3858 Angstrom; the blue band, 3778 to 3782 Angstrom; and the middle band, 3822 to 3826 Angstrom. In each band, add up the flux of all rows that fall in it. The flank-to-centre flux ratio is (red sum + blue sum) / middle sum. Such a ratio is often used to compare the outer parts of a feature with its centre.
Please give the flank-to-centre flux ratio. 2.14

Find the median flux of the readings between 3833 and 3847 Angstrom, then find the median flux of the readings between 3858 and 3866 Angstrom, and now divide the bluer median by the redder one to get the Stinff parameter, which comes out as 0.98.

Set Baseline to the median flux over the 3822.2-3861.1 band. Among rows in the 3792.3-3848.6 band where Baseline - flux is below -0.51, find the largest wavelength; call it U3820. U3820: 3845.99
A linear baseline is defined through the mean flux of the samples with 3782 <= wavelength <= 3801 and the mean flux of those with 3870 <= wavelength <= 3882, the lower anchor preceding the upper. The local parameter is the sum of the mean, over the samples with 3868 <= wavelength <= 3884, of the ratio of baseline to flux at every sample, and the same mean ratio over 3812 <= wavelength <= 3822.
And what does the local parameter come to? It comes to 1.98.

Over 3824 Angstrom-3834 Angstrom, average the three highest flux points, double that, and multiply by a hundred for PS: 1950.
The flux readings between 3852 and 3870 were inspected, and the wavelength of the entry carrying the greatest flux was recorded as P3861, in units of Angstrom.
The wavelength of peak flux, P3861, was 3861.96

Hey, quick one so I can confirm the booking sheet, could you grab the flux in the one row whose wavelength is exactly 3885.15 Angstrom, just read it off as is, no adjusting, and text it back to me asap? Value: 11.3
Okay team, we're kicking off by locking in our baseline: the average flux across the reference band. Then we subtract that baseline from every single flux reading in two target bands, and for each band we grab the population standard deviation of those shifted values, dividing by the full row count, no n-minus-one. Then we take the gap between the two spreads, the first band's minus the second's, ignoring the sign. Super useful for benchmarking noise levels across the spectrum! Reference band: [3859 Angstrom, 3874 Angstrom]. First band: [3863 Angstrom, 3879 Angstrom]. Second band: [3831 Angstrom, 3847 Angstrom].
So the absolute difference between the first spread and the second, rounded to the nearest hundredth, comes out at 0.36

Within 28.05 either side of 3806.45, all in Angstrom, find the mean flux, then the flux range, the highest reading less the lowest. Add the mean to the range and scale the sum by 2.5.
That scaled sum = 32.3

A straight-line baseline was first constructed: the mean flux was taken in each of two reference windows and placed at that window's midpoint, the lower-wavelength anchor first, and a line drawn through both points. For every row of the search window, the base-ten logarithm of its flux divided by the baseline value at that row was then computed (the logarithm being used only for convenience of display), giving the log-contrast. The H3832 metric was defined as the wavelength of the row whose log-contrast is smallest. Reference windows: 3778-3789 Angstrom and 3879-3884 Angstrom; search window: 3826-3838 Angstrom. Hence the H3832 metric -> 3833.61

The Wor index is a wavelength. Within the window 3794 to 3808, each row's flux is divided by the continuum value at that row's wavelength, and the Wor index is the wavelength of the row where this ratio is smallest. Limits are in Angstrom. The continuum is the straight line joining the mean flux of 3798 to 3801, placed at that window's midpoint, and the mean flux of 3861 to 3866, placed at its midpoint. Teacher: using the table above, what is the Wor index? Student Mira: 3794.97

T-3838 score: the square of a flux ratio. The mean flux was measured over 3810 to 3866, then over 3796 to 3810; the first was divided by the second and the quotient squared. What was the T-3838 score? 0.90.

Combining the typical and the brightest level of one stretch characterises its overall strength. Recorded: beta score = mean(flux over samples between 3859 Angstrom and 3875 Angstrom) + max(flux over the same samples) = 22.3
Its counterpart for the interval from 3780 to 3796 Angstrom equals 21.7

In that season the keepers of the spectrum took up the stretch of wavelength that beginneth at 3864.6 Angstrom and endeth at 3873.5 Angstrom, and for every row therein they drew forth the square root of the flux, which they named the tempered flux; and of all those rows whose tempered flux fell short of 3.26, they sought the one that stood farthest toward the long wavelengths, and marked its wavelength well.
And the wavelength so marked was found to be 3867.30 Angstrom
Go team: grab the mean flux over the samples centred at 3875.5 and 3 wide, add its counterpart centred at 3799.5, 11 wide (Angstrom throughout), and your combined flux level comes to 20.6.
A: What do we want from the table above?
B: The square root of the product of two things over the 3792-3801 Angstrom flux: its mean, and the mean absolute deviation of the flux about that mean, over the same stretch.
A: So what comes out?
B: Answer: 2.64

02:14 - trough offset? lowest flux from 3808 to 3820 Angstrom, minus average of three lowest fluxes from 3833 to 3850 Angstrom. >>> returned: 1.2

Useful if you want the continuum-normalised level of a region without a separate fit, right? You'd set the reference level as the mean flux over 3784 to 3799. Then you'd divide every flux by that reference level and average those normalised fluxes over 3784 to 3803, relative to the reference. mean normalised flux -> 1.00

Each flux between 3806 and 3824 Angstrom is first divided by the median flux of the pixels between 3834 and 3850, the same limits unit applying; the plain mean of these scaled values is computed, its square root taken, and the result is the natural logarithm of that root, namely 0.0164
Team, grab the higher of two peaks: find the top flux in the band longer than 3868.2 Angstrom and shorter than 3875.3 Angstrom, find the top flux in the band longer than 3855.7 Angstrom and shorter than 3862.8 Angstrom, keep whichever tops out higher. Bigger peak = 11.7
